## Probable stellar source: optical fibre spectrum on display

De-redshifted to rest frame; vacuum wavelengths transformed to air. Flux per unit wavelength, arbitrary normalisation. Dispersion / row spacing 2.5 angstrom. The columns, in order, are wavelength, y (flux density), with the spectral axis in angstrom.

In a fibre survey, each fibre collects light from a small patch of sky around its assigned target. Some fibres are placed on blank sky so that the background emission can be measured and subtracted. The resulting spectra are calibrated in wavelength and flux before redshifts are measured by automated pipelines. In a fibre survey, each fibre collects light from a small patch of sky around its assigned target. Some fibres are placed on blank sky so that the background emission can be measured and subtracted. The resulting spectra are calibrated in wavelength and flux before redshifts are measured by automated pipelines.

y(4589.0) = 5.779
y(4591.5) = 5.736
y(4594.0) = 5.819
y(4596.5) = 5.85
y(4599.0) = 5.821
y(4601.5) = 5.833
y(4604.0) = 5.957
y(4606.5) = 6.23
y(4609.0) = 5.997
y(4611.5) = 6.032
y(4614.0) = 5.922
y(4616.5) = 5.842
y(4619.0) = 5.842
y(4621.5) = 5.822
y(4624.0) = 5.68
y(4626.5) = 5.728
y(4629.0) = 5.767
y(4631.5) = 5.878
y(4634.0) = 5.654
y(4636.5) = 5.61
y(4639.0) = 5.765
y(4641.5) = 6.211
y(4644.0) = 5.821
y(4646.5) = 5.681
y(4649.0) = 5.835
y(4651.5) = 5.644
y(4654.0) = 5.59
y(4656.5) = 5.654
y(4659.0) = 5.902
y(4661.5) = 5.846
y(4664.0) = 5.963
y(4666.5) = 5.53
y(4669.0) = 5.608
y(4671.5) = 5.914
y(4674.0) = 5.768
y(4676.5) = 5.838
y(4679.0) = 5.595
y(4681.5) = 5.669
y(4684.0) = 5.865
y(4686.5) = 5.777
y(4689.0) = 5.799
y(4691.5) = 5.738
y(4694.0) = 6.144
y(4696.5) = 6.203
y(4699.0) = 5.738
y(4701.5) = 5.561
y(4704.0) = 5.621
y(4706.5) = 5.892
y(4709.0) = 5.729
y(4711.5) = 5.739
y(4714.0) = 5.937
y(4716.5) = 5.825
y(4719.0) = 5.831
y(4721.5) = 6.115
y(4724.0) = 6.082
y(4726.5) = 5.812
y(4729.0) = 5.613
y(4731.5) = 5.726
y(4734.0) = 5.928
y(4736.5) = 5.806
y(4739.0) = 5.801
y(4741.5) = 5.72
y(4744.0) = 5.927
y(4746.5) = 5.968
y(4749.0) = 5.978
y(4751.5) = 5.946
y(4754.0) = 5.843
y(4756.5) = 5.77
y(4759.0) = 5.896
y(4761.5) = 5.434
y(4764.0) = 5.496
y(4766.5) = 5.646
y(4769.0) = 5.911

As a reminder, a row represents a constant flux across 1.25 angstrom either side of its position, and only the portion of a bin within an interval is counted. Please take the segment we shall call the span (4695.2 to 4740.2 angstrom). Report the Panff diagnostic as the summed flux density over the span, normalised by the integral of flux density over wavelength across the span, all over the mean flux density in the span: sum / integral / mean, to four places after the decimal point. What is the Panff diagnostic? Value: 0.0686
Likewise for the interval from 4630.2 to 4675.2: 0.0693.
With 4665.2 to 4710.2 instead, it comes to 0.0692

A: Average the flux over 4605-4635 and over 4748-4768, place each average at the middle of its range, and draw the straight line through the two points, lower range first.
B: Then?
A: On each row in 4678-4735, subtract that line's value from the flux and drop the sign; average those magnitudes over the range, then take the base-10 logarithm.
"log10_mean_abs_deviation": -0.85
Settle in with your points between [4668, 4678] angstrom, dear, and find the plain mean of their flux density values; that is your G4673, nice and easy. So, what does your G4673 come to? 5.78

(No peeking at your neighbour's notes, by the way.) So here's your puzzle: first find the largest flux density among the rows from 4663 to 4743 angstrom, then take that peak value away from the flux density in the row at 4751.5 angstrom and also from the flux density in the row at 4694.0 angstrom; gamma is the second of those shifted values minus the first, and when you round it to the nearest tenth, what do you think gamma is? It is 0.2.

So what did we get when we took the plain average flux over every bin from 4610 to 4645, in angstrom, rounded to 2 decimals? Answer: 5.83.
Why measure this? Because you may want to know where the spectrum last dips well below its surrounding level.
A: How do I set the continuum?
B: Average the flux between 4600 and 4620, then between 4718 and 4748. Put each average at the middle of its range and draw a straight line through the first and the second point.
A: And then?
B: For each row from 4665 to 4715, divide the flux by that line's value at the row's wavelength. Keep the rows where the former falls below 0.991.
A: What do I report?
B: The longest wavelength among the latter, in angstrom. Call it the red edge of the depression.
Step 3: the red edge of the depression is 4711.5 angstrom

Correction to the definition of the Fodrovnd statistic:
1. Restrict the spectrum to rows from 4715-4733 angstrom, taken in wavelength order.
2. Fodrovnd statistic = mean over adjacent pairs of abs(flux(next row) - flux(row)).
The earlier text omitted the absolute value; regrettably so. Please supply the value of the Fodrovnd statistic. 0.15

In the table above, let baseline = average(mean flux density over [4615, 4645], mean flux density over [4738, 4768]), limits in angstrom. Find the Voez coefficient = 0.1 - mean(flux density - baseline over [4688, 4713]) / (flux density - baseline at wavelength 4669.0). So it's 0.2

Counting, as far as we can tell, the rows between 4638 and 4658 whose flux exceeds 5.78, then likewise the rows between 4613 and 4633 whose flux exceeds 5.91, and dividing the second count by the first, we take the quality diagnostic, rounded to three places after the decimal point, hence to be 0.333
